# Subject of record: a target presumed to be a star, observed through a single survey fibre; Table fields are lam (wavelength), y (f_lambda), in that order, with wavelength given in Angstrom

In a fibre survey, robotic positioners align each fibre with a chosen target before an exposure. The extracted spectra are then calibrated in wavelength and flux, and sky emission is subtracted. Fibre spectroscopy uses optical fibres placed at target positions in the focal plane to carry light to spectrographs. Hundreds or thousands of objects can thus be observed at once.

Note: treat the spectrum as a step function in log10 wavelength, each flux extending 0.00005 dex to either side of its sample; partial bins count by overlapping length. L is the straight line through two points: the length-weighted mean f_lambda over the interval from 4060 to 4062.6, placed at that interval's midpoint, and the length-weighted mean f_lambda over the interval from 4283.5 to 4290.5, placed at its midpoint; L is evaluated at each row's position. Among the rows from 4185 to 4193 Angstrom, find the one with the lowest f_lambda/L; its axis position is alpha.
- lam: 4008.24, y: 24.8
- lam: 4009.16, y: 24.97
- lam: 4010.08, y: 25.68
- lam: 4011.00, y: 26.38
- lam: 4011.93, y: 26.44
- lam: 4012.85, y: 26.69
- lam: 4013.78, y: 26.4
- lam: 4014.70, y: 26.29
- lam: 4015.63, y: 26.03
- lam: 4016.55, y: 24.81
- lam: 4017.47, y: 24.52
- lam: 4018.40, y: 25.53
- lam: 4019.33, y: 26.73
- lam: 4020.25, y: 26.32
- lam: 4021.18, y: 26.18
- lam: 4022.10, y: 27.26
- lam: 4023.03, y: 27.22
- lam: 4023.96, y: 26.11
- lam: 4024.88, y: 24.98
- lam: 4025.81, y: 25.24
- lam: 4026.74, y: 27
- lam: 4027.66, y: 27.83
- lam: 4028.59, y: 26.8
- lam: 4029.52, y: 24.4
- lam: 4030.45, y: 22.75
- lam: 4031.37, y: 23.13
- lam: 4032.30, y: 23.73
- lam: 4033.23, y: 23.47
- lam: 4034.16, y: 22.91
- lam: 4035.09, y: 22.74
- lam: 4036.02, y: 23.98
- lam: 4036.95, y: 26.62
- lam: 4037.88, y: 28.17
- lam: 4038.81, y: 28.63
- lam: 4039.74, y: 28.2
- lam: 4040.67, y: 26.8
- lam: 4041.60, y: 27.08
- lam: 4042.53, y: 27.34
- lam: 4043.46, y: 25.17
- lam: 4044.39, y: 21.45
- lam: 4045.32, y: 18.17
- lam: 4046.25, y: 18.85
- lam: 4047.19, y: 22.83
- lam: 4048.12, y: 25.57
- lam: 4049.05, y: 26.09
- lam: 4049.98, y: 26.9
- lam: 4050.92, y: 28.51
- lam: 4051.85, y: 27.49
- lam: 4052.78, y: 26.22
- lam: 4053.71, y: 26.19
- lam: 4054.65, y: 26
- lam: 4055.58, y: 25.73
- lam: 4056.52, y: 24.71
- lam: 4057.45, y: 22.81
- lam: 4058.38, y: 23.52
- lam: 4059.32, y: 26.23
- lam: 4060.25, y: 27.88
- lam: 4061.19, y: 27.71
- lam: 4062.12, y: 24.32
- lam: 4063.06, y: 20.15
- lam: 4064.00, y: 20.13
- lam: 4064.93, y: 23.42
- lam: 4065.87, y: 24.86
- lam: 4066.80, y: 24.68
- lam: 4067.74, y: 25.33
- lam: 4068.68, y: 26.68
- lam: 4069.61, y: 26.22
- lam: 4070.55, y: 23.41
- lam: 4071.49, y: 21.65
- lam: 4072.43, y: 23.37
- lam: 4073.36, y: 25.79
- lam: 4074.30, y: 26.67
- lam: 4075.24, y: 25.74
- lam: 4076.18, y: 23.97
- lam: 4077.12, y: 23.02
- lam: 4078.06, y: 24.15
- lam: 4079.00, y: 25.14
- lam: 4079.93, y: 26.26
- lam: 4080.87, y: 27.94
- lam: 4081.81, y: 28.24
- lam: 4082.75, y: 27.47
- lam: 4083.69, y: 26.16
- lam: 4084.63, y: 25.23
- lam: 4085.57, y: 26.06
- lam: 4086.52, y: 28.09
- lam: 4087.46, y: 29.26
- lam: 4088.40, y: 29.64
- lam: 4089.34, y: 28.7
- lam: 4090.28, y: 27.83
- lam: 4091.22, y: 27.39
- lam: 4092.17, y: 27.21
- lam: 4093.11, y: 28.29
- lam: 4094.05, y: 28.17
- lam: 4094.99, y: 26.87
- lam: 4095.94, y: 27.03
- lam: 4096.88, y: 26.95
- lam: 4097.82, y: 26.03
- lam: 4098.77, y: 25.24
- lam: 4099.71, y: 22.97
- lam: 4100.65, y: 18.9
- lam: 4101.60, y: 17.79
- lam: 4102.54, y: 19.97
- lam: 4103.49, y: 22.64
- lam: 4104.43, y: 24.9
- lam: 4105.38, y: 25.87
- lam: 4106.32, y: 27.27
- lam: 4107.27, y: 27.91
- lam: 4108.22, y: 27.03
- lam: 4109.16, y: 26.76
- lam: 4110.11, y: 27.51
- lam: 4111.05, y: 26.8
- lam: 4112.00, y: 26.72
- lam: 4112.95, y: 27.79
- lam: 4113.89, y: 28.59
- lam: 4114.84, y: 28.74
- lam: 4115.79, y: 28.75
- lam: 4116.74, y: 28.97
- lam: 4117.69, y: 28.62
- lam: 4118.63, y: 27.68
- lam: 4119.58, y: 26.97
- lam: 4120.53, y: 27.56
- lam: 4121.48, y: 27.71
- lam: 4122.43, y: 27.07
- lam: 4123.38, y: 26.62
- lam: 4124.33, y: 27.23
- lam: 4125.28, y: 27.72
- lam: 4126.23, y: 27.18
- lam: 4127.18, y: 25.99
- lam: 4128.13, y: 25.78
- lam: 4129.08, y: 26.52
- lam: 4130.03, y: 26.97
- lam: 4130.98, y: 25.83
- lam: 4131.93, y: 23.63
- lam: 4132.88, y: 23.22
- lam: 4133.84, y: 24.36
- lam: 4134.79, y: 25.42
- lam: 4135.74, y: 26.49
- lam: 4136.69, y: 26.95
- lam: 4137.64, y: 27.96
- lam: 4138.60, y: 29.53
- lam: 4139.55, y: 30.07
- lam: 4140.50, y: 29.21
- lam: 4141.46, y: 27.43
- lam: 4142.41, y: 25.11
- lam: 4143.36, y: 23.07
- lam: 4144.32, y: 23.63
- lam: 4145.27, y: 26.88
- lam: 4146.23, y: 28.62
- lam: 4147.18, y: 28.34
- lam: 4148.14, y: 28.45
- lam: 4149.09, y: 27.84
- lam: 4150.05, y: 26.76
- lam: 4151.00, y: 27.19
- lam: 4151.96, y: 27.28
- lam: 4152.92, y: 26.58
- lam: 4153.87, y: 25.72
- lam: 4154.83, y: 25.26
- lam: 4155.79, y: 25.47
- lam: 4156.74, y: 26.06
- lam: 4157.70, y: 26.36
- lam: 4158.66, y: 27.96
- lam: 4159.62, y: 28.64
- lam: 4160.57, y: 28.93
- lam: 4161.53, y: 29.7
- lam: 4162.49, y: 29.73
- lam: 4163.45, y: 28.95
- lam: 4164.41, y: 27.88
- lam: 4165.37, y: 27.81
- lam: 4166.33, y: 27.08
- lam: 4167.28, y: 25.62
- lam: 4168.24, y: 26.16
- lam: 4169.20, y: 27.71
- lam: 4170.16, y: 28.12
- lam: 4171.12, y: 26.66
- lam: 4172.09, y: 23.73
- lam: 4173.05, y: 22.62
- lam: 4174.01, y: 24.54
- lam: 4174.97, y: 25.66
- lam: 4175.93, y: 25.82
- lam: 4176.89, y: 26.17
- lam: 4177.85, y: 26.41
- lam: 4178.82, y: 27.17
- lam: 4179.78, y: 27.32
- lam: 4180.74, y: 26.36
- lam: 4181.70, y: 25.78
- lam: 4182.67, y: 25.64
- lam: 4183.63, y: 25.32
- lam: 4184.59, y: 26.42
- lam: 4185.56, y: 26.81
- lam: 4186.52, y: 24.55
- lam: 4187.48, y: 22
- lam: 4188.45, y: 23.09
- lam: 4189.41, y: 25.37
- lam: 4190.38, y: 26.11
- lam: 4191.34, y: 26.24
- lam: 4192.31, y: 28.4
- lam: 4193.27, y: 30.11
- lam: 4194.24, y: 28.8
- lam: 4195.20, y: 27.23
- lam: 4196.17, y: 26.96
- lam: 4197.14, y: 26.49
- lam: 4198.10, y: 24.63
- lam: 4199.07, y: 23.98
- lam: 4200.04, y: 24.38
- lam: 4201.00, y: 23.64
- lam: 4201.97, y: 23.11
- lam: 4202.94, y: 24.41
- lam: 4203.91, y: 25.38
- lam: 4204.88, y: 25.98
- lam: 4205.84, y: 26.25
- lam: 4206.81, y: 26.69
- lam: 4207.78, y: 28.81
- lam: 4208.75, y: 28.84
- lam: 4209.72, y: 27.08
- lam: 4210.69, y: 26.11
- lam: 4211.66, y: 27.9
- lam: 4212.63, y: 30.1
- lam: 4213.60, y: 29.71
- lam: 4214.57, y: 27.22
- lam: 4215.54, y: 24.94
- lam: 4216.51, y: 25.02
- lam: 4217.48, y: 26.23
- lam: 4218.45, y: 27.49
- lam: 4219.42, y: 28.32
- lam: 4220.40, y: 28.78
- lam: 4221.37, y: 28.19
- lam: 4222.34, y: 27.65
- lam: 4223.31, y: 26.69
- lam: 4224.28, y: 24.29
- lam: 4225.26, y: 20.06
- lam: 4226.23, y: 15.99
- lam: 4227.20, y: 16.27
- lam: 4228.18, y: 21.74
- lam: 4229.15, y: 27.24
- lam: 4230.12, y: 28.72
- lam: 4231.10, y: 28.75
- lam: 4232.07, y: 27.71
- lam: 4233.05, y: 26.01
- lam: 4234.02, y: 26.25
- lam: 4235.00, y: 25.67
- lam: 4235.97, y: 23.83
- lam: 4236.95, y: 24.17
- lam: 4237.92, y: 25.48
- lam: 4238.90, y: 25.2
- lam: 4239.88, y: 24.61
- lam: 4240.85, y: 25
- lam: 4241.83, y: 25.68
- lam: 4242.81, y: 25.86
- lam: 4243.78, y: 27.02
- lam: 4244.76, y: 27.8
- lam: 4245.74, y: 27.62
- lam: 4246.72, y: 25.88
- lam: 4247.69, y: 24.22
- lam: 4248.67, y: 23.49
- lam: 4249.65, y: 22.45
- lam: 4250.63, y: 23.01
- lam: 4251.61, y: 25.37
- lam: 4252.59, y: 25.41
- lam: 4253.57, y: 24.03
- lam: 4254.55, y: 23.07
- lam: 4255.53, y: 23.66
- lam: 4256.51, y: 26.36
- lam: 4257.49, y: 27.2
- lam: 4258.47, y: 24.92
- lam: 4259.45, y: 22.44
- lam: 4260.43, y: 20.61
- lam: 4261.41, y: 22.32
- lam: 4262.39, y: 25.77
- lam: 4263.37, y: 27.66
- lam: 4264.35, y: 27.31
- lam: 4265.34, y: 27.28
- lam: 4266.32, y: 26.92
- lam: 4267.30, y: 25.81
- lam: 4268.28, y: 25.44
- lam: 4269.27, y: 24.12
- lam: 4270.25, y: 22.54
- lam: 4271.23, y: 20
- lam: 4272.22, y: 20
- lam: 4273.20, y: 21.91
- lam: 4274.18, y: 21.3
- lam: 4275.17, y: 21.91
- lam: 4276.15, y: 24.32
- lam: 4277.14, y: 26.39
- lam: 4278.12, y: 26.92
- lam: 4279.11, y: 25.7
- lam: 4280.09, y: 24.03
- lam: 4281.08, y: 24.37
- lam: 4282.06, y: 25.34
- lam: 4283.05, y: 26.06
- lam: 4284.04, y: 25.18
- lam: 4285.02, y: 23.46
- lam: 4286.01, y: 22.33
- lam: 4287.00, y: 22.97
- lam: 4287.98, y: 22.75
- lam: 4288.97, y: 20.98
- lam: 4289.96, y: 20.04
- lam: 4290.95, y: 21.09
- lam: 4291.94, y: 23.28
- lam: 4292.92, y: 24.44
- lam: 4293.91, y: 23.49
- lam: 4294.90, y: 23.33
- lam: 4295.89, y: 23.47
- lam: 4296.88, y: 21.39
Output 4187.48 Angstrom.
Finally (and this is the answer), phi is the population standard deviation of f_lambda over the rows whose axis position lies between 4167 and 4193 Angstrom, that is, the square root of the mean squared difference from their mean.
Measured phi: 1.5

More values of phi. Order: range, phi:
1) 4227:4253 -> 2.5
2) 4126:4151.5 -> 1.9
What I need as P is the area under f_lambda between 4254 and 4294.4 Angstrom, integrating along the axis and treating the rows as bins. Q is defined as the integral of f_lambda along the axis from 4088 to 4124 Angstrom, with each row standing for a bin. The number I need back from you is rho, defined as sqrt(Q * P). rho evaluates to 961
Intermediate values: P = 967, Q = 954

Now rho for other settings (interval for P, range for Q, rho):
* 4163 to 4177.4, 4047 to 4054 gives 265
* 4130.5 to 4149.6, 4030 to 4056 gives 575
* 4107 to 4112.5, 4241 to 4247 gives 154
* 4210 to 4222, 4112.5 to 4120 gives 265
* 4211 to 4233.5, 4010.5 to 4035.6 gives 610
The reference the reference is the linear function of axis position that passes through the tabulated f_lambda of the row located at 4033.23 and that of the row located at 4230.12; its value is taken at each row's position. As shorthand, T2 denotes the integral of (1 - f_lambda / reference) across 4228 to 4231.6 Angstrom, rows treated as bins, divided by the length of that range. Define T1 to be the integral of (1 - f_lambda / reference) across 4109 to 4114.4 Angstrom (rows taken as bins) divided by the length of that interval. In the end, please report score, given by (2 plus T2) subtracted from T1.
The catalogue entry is -2.13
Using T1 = -0.07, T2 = 0.06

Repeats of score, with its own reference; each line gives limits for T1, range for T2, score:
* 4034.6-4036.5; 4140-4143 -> -1.96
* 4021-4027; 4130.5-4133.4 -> -2.20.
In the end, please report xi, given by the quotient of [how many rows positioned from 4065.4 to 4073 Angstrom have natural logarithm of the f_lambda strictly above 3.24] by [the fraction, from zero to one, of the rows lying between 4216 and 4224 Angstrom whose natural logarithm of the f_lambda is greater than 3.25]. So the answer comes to 2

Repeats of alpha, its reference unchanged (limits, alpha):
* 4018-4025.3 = 4024.88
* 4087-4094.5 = 4092.17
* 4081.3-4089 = 4084.63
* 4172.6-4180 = 4173.05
